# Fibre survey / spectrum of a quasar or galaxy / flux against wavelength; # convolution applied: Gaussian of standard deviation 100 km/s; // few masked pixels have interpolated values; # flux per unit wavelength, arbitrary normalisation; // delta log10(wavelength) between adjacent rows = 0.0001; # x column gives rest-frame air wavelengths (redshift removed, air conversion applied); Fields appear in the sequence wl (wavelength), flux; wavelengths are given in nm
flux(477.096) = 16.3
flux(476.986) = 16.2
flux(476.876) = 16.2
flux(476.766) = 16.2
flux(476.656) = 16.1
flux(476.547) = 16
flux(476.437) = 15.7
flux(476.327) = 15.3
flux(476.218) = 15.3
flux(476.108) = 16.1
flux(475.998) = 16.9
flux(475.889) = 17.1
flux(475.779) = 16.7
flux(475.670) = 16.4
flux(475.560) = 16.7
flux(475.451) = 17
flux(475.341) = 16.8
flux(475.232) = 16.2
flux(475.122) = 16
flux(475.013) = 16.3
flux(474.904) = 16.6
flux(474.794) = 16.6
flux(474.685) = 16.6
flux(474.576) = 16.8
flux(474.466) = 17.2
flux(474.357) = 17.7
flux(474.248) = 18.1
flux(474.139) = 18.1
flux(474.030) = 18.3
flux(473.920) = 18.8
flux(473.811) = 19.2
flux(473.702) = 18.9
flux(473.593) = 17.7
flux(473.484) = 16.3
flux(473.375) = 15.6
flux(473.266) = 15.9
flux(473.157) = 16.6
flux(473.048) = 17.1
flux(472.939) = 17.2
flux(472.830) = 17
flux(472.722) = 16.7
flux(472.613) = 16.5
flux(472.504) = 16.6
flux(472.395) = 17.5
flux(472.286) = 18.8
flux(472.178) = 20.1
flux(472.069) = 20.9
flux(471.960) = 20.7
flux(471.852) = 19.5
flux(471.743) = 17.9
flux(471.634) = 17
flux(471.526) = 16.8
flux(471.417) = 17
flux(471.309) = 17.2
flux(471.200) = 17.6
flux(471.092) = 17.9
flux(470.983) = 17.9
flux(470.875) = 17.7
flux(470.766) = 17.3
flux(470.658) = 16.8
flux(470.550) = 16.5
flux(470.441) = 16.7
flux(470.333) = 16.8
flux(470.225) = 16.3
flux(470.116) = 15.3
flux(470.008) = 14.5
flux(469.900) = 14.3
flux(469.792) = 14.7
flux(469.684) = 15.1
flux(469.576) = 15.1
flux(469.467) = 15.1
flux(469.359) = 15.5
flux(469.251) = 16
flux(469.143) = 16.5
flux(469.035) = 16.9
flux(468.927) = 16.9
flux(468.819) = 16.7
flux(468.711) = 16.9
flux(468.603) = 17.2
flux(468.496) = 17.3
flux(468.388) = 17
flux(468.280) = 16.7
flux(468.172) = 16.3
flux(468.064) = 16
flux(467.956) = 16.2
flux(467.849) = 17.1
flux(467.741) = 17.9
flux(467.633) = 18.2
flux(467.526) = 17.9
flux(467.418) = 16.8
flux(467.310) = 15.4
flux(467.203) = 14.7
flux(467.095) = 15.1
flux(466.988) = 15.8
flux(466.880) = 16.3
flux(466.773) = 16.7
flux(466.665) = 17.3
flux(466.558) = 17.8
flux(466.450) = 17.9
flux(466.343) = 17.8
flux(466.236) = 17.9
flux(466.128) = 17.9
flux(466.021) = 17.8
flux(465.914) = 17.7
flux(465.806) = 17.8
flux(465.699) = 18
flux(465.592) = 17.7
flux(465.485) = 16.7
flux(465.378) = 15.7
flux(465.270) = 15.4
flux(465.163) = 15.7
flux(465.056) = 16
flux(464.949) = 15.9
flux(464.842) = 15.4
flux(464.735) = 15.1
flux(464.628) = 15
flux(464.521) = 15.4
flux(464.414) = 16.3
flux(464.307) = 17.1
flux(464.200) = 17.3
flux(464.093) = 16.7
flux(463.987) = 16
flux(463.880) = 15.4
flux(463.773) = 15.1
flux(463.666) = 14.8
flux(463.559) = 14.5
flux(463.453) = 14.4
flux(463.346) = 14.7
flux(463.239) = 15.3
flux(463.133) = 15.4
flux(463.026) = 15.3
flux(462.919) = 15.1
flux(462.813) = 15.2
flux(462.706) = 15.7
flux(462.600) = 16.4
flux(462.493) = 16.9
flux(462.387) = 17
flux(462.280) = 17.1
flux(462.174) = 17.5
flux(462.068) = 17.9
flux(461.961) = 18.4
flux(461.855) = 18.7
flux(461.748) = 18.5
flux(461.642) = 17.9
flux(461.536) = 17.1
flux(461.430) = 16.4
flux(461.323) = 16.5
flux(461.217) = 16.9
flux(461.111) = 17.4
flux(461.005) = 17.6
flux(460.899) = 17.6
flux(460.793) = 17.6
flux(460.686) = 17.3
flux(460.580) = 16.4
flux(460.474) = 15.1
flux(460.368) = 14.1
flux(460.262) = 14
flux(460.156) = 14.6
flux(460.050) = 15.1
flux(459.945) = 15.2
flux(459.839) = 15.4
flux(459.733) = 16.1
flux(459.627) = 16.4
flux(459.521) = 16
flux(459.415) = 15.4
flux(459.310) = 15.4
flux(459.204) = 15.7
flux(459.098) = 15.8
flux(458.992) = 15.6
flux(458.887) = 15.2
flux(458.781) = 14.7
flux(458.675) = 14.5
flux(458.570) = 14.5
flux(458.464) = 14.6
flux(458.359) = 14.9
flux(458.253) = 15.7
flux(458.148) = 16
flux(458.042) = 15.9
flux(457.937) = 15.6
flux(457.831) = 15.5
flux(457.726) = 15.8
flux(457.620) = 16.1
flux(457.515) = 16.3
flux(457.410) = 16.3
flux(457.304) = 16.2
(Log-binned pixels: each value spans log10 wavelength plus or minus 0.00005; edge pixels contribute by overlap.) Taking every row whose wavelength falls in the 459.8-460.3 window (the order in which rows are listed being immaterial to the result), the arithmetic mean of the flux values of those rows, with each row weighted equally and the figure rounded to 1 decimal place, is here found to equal 14.9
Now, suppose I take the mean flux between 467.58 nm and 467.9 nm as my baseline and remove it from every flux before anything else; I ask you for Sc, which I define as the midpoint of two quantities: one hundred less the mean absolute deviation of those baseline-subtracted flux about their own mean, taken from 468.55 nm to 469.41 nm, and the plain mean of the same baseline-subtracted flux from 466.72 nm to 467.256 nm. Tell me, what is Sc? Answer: 48.8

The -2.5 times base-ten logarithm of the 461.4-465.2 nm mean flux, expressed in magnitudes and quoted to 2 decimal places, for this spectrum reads -3.02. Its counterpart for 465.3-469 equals -3.07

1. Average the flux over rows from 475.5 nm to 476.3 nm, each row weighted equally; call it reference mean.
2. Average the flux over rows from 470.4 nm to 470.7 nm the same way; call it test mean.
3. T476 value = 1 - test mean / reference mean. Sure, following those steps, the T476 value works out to -0.013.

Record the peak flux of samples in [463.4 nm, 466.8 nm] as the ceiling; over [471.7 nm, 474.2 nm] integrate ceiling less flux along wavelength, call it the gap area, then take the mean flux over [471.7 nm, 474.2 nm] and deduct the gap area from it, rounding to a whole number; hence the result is 18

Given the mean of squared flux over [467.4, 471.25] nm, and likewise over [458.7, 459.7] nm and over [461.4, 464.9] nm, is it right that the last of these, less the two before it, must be -253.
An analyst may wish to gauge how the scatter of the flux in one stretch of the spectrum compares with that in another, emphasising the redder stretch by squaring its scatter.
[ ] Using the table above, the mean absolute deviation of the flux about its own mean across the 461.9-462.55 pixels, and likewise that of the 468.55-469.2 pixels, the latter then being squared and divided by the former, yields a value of 0.06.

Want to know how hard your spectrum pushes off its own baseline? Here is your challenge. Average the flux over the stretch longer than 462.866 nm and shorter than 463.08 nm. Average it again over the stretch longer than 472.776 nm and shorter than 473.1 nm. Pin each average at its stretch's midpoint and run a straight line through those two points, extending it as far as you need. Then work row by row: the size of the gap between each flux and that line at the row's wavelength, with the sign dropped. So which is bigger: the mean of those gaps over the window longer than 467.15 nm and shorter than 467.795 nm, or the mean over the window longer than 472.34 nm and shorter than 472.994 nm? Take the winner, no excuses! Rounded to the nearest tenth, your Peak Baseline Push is 1.4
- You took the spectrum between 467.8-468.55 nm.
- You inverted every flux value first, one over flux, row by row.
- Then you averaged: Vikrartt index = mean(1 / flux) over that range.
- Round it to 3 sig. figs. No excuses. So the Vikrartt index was 0.0601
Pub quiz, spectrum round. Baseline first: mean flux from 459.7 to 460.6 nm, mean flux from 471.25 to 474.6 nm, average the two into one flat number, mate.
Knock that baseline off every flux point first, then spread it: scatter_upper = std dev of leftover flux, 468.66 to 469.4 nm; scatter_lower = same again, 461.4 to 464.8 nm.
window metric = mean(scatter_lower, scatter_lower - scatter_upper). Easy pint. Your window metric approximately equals 0.99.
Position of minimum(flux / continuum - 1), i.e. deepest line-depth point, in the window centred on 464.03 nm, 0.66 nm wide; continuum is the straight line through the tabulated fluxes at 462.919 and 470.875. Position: 463.773 nm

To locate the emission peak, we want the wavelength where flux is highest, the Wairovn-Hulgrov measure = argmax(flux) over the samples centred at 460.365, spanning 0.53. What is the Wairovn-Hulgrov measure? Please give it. 460.580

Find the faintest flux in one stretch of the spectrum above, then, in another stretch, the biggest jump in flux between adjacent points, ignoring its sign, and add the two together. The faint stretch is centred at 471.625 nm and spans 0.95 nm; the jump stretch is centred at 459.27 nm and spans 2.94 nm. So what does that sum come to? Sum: 18.1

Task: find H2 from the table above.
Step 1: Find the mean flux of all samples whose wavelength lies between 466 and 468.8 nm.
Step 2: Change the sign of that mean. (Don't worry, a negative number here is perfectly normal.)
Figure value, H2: -16.9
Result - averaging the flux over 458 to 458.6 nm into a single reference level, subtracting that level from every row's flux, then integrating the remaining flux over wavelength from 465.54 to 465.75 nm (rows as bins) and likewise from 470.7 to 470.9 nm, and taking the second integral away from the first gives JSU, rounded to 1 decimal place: 0.1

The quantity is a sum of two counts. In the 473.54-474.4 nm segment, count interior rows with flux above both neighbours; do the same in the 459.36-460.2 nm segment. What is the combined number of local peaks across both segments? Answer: 2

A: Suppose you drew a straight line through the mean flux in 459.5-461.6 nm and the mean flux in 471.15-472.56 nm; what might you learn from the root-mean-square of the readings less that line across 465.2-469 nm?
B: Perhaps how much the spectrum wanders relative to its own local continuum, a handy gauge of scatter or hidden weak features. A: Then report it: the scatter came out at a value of 1.08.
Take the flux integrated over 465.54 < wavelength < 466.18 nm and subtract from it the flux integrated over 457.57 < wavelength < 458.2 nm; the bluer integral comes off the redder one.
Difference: 1.5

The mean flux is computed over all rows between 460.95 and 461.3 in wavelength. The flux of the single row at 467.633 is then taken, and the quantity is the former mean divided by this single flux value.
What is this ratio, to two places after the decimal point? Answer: 0.95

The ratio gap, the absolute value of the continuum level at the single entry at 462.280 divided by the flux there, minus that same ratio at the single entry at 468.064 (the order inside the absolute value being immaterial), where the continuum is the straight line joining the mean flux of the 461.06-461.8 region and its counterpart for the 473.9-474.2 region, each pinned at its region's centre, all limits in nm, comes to 0.10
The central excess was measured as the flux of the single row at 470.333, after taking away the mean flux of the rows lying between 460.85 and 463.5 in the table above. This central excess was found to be 0.12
